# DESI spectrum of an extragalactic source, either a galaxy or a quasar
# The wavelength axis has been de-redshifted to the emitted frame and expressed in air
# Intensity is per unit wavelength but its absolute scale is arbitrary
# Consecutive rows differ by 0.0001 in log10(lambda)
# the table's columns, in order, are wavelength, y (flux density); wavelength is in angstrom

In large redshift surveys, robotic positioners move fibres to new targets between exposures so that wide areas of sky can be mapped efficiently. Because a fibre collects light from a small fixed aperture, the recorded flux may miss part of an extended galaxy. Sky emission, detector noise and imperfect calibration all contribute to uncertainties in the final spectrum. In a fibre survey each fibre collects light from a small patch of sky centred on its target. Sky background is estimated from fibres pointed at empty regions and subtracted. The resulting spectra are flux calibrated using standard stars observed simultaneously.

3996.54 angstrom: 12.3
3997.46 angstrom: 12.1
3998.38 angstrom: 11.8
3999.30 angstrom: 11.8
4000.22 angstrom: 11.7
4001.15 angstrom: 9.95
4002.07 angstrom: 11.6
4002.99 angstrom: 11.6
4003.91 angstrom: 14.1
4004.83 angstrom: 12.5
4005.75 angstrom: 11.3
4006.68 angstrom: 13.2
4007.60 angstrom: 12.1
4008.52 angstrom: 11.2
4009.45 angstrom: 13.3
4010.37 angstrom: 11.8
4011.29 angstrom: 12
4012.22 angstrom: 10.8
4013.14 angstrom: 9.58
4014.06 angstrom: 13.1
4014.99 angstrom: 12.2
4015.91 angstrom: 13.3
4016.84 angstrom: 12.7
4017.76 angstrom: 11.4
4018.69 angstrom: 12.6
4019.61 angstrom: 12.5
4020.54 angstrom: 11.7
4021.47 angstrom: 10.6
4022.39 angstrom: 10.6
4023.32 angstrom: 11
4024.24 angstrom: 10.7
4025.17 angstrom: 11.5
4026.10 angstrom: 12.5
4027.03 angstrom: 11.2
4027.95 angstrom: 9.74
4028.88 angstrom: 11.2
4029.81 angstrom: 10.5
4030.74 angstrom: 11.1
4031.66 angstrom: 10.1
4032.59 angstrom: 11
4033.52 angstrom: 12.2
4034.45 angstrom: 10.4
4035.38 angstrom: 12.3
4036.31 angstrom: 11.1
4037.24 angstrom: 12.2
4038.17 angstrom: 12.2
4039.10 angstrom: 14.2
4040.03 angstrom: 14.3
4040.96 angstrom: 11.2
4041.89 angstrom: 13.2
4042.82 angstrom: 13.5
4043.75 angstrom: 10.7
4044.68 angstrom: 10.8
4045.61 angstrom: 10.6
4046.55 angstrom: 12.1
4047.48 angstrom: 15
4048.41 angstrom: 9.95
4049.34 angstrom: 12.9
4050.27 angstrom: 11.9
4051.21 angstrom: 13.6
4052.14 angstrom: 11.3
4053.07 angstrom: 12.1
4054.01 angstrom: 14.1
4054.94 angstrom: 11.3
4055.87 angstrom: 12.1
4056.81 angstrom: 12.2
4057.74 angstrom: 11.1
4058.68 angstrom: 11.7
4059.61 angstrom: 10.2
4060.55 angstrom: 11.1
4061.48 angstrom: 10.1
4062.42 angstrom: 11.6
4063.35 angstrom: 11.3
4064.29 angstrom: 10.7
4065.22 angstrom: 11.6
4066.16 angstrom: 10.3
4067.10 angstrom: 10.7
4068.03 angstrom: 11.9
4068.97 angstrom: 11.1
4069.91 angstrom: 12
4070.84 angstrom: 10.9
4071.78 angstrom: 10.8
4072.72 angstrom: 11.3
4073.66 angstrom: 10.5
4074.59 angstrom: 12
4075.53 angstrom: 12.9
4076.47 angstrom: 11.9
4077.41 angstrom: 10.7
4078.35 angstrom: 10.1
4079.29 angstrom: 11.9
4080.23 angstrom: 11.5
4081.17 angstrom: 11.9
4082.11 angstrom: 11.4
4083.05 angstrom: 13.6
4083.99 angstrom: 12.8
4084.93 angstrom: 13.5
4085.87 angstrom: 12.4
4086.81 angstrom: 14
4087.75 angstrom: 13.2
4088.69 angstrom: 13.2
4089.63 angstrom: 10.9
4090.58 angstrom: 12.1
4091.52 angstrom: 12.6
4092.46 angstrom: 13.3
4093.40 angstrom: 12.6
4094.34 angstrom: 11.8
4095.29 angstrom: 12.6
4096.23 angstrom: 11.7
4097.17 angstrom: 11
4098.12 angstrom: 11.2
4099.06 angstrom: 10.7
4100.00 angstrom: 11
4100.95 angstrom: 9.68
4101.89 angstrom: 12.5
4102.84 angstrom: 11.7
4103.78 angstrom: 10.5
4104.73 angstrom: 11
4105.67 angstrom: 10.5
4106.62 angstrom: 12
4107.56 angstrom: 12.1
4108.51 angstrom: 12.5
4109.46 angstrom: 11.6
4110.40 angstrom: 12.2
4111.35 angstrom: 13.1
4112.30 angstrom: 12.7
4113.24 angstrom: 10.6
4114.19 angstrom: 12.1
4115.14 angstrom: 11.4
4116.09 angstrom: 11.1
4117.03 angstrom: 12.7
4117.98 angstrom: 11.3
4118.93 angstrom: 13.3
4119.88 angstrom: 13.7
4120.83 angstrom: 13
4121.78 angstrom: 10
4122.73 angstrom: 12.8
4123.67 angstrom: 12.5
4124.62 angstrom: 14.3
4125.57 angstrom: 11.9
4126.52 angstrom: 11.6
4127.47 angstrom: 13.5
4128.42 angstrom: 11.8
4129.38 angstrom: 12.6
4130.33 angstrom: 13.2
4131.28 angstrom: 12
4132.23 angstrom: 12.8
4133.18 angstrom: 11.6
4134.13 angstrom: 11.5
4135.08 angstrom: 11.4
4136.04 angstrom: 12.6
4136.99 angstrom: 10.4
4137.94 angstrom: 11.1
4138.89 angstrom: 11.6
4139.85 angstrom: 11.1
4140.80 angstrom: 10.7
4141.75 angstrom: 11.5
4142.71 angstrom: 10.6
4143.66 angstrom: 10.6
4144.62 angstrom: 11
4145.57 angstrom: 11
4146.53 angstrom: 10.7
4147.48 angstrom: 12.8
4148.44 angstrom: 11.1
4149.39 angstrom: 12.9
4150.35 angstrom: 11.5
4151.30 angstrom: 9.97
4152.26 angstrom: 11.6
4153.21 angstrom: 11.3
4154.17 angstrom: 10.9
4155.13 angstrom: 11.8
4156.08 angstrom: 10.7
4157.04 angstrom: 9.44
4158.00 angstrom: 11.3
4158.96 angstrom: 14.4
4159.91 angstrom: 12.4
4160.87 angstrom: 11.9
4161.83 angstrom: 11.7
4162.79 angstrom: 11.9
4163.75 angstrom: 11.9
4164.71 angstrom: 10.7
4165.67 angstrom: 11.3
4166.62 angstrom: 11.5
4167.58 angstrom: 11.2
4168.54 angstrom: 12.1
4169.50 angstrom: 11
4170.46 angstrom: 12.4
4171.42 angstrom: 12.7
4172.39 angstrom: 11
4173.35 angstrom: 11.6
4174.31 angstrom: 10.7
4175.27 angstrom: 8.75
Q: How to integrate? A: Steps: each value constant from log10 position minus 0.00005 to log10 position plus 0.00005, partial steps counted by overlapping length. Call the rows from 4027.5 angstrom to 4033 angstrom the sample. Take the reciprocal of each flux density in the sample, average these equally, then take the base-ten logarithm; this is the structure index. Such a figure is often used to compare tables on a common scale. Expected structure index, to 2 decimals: -1.02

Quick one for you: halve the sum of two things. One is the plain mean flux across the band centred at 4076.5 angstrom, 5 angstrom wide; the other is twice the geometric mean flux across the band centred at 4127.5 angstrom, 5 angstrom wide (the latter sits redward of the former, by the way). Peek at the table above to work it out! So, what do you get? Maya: 18.0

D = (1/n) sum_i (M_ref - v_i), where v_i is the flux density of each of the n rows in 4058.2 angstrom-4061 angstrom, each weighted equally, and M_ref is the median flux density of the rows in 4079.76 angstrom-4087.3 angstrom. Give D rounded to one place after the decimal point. 1.6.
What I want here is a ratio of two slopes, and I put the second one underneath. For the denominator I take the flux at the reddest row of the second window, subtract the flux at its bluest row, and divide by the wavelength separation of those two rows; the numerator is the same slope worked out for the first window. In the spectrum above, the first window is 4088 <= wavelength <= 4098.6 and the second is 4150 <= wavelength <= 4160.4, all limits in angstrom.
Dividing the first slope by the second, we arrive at -2.3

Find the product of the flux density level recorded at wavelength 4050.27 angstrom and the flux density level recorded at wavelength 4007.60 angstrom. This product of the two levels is 144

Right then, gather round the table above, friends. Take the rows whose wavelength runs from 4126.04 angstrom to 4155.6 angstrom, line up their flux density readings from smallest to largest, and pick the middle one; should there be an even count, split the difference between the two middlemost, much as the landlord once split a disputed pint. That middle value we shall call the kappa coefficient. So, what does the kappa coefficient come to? 11.5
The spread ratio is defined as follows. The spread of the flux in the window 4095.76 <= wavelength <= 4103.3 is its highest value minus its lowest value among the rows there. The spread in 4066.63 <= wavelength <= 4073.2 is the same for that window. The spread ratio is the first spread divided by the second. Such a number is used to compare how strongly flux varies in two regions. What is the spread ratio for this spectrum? 2.2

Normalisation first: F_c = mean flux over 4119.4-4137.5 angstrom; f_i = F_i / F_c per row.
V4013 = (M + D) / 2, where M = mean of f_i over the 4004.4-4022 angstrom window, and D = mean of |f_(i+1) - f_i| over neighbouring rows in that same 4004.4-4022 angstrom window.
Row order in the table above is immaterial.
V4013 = 0.538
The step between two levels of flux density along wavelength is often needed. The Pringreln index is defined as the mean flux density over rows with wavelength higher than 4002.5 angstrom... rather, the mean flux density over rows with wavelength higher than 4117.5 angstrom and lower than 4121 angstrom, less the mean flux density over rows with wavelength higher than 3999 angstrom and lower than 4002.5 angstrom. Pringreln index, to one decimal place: 1.6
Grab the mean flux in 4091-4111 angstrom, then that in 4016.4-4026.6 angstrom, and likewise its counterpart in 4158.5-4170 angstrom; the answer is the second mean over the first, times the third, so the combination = 11.8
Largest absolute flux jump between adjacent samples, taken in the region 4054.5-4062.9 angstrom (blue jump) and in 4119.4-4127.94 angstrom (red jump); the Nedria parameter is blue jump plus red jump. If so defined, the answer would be 4.5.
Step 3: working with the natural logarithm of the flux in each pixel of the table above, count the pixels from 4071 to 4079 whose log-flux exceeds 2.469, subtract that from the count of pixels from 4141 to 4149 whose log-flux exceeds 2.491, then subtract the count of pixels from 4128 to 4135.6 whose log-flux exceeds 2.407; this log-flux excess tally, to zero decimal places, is -10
